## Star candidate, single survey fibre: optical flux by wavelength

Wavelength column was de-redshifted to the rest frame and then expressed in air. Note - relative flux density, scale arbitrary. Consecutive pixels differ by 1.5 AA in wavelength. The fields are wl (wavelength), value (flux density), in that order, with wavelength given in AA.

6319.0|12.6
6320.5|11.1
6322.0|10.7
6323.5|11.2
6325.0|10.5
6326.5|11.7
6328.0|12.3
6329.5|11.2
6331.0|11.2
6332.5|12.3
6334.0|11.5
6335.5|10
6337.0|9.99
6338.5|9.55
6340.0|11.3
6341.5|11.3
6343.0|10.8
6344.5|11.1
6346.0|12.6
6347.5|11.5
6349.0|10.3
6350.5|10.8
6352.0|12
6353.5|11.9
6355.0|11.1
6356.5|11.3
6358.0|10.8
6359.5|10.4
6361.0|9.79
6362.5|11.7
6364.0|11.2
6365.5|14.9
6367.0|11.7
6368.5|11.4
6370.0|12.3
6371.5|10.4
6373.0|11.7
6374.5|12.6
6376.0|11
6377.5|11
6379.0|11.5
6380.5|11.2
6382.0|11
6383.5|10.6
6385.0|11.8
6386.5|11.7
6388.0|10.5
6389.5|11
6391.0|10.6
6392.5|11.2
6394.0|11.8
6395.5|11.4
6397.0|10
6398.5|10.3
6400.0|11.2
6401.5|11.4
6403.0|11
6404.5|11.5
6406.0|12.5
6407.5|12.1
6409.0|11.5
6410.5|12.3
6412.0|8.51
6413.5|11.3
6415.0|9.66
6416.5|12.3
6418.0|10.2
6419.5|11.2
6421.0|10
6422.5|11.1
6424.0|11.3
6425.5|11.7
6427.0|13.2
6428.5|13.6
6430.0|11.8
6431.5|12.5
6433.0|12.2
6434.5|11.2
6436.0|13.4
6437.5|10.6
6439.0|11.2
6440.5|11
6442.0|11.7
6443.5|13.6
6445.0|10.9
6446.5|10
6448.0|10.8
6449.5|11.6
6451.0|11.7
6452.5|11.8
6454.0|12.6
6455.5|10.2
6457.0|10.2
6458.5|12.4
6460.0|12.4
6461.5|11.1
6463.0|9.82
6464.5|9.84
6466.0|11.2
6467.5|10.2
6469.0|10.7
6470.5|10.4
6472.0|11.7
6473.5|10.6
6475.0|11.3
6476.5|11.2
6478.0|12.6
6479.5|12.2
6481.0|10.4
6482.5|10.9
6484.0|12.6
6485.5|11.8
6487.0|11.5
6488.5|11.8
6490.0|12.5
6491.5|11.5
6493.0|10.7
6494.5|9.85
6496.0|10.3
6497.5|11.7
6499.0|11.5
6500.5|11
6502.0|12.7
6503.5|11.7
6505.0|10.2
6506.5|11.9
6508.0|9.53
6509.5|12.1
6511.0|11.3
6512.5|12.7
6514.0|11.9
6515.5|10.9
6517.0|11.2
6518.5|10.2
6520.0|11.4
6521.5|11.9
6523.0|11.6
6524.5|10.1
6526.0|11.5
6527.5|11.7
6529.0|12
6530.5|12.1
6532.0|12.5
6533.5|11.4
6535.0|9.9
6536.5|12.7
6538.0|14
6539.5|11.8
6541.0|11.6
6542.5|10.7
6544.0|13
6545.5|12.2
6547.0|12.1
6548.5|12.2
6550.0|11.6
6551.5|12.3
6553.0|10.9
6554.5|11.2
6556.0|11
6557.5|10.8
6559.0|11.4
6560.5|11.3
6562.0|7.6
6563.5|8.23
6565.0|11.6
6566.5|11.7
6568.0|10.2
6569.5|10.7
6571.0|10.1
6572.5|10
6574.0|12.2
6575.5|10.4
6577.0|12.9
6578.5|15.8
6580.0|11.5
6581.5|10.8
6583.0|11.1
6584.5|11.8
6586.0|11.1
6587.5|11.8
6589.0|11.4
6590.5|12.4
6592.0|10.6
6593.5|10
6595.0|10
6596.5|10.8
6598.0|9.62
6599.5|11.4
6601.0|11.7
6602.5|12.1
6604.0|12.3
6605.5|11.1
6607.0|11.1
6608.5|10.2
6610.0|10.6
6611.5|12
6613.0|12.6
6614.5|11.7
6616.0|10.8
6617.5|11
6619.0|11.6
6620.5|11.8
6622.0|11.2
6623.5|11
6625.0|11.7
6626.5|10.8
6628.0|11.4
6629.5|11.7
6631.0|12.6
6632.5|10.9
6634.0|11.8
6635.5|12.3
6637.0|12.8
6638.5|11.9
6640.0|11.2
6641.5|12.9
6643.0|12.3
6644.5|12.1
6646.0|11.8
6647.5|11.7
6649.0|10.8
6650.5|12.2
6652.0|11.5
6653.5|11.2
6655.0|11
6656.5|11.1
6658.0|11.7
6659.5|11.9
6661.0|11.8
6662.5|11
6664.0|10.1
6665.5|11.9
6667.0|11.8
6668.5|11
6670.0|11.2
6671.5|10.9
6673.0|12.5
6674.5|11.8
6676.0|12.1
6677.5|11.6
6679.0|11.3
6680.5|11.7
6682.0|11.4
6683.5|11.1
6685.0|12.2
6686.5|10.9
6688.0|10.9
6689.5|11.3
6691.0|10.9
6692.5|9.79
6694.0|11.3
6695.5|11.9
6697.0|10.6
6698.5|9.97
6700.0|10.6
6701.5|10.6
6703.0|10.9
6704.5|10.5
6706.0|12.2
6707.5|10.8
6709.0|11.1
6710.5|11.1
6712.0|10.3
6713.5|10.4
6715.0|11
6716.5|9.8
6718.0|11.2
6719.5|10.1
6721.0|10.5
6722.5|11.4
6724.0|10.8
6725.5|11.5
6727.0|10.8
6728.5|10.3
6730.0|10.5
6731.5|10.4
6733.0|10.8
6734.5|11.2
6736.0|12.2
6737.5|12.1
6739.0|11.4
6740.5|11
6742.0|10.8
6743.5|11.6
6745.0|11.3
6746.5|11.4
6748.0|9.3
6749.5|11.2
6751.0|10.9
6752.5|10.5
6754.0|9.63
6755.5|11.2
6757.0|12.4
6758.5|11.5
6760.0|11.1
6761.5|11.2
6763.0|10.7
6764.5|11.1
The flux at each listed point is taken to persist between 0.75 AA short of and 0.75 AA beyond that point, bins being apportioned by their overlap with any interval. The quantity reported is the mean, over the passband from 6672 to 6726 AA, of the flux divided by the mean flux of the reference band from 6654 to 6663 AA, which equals 0.97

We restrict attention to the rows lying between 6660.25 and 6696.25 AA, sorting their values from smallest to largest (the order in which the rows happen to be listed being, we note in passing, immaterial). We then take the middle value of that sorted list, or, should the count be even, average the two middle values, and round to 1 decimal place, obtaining 11.3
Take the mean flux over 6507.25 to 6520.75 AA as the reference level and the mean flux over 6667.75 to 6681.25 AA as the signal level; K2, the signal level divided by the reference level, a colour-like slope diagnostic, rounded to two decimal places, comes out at 1.03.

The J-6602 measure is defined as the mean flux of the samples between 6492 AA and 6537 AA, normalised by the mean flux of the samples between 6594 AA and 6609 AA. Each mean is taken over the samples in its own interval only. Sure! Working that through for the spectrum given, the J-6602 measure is 1.03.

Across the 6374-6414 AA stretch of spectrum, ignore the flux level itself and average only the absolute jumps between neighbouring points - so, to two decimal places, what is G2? 0.81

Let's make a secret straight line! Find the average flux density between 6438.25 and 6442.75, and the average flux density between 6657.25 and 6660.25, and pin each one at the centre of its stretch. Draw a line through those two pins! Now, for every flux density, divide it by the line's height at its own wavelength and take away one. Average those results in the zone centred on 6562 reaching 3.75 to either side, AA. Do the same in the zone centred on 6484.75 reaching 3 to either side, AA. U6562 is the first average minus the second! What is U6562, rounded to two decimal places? -0.16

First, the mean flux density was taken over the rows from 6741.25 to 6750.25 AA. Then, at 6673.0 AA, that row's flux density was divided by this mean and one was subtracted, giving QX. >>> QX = 0.14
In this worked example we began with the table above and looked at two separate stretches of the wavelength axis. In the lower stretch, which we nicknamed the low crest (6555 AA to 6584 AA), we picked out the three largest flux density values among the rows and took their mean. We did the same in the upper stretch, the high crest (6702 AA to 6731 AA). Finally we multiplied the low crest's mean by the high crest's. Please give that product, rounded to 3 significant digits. 160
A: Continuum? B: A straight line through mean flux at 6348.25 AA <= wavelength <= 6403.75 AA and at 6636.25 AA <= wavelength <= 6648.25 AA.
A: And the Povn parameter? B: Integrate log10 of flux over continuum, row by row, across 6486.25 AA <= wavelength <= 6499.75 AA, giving -0.2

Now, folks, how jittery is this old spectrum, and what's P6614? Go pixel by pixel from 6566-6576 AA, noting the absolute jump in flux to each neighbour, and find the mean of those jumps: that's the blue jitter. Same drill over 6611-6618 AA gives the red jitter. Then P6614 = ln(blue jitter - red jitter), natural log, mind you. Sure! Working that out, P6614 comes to -0.8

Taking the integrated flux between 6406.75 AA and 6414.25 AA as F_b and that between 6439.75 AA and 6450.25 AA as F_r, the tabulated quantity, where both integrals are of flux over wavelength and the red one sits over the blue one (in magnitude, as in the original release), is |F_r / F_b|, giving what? 1.4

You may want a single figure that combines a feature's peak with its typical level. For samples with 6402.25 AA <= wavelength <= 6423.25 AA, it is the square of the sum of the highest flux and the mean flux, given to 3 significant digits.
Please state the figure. 556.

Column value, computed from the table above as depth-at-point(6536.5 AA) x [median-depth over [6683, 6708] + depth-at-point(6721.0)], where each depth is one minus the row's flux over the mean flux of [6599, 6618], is -0.0142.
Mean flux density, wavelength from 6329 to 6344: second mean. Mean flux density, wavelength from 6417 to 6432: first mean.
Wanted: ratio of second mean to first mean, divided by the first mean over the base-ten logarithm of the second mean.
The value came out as 0.083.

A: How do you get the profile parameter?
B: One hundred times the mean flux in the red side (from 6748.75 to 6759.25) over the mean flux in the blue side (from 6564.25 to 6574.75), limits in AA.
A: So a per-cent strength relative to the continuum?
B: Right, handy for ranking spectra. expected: 101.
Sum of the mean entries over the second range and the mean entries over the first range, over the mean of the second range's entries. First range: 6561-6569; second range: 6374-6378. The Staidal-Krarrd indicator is 1.86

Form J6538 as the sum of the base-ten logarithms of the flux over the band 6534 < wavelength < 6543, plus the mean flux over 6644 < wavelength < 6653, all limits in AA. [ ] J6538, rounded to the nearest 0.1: 18.1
